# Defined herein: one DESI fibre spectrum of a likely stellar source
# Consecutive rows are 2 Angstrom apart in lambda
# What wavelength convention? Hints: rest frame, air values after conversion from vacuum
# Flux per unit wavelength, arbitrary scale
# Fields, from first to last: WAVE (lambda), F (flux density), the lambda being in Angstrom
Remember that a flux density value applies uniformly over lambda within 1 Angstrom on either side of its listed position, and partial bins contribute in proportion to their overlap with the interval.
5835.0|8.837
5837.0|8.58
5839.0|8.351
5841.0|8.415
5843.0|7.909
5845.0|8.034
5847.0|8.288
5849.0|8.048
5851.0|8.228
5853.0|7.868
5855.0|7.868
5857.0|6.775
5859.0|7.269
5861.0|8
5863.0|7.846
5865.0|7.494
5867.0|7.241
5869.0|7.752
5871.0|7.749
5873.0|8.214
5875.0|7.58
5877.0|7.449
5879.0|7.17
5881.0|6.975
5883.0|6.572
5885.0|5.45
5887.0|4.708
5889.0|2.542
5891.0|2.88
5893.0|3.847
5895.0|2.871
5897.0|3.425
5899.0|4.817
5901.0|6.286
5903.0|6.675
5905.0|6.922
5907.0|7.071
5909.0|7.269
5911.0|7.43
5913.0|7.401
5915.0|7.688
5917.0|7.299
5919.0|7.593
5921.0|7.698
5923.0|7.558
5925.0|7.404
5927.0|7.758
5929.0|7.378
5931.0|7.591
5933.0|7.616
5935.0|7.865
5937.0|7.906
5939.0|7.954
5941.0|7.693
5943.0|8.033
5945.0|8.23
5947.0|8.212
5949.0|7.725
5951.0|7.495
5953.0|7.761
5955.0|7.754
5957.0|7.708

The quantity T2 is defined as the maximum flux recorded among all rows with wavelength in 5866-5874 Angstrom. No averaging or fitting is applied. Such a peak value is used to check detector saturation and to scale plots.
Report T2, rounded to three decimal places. 8.214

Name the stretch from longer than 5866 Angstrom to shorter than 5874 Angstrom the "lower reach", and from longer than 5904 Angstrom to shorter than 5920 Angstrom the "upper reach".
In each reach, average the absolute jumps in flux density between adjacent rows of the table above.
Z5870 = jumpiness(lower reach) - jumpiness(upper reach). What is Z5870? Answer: 0.1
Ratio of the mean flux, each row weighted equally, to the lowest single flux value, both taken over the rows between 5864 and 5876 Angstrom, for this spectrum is 1.06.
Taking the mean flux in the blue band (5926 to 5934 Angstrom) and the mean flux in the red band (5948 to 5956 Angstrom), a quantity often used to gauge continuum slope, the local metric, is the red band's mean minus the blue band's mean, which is 0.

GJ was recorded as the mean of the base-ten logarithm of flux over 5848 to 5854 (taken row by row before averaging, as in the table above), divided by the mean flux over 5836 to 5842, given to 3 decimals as 0.107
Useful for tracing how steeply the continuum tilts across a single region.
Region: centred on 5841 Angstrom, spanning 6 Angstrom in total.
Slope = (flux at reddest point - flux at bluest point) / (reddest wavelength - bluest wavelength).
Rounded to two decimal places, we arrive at -0.11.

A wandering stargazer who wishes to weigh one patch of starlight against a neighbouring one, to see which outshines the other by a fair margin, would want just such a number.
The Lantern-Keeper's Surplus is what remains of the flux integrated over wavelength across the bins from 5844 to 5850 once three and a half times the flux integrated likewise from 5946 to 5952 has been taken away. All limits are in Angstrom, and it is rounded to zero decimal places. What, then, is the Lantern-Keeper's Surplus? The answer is -115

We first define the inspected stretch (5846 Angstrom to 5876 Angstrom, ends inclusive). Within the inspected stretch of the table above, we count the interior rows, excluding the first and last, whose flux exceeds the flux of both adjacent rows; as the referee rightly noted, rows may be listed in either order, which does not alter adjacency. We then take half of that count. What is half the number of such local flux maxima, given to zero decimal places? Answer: 2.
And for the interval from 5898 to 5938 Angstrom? 2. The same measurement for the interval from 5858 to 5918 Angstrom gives 3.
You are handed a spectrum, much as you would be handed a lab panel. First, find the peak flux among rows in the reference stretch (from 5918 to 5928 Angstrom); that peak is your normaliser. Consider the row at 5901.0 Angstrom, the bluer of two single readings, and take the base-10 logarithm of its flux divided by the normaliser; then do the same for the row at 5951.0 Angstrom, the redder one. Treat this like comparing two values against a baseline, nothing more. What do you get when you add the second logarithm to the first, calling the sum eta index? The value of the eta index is -0.11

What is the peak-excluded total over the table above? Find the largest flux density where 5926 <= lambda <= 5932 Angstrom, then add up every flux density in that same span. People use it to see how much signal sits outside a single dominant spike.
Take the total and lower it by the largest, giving 15.0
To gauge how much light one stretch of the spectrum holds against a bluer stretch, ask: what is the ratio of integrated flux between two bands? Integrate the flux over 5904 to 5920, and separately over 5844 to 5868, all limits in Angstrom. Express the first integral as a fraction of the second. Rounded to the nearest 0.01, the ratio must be 0.63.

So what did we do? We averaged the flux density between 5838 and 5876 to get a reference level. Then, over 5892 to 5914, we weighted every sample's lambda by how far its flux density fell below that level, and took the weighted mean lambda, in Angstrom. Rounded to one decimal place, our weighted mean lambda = 5898.3 Angstrom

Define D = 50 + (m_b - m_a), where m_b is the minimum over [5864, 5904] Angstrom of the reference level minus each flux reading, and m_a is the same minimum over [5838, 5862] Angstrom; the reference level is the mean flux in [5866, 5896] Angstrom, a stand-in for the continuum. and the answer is 50.20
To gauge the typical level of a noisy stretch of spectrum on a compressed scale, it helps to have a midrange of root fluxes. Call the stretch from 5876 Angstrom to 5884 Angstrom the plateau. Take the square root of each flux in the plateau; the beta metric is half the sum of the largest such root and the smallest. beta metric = 2.646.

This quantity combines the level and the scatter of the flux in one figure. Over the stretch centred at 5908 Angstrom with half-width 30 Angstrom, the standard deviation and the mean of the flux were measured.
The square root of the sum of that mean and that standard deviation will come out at 2.84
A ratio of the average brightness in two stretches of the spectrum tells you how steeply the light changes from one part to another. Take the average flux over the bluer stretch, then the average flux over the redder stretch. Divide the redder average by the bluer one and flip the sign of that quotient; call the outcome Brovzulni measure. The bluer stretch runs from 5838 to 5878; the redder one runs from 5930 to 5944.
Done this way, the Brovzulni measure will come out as -1.00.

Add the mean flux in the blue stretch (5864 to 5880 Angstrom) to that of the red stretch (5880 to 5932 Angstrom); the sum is 13.8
